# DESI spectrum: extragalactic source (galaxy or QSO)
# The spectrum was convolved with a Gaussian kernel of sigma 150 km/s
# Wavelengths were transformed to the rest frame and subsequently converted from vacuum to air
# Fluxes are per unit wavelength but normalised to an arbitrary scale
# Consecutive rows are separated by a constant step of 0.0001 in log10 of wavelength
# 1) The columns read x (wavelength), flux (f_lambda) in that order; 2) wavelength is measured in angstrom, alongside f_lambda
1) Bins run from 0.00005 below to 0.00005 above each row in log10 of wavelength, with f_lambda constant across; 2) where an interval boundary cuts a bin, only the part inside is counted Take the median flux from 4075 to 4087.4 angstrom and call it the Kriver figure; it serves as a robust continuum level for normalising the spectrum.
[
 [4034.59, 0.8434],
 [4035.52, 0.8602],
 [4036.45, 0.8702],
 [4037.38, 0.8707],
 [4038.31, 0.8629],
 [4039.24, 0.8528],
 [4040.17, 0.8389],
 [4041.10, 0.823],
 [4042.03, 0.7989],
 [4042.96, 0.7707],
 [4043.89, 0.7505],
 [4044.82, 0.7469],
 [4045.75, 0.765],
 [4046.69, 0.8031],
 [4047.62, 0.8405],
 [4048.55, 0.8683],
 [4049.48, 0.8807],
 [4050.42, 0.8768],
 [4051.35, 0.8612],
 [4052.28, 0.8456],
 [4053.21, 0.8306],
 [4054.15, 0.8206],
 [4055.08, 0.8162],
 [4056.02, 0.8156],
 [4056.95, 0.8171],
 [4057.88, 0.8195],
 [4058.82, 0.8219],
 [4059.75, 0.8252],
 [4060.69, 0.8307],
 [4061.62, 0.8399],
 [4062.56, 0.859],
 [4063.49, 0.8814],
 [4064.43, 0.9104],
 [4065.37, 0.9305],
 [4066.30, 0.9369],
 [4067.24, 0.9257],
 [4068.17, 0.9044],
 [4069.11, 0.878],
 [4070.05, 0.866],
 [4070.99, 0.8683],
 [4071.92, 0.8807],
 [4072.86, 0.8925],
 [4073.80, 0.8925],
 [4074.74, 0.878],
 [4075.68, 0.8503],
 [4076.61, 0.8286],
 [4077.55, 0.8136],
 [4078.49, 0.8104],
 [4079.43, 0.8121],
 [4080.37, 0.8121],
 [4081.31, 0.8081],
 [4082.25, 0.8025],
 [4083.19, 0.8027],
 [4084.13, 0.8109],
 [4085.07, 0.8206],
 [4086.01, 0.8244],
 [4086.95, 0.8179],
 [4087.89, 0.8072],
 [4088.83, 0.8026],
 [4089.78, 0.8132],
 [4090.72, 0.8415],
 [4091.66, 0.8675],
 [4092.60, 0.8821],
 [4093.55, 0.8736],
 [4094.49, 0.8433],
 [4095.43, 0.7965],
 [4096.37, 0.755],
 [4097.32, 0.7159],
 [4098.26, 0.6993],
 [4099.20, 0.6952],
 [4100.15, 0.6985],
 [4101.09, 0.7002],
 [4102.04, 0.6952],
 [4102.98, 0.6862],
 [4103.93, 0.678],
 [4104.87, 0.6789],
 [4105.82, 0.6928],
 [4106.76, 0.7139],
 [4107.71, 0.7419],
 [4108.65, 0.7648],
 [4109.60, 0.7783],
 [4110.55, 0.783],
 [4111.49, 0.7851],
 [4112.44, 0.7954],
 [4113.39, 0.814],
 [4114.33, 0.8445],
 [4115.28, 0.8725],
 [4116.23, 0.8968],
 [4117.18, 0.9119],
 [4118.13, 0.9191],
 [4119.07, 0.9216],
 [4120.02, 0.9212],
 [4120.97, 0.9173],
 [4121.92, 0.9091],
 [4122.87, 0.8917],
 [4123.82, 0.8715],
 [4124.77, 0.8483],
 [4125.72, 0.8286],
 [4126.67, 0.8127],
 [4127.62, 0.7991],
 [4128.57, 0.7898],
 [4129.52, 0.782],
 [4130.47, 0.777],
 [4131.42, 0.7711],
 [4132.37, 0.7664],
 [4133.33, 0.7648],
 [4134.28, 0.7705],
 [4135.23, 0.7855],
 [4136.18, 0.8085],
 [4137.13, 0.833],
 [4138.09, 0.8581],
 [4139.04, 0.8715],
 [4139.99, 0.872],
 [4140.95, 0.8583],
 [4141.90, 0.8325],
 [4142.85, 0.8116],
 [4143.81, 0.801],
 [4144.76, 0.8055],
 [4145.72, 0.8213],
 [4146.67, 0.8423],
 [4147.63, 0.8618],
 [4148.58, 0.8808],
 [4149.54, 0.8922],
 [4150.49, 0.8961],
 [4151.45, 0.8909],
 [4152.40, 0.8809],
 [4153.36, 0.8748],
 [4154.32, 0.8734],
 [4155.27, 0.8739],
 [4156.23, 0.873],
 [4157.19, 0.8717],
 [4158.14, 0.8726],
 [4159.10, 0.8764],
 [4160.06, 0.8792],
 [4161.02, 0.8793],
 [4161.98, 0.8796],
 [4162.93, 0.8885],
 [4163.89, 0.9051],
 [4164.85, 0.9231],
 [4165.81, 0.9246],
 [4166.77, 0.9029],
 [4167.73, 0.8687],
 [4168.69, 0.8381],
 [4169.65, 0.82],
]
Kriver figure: 0.81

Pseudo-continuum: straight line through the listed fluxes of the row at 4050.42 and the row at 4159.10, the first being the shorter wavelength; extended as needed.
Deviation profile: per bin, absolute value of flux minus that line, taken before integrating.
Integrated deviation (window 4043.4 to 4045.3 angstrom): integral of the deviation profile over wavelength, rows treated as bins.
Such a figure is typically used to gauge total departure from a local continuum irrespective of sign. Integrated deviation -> 0.24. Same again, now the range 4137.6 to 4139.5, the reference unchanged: 0.02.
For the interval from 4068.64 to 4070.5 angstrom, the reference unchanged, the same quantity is 0.01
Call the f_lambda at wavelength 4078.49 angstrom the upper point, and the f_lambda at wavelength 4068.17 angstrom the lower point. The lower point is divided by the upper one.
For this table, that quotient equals 1.12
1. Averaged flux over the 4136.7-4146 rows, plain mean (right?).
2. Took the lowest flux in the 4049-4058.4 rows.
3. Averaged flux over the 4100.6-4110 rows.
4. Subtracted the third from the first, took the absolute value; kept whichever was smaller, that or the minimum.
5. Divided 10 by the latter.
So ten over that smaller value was 81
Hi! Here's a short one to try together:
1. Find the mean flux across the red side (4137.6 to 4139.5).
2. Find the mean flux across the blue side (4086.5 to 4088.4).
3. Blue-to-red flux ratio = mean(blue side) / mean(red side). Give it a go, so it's 0.94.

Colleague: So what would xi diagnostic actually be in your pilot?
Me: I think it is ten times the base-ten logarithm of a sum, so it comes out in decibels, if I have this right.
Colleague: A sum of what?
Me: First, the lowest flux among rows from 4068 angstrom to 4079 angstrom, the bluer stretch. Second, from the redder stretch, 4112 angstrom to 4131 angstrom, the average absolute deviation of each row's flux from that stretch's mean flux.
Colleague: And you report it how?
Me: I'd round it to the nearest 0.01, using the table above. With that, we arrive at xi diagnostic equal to -0.67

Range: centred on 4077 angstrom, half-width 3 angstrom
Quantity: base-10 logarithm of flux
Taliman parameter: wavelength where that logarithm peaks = 4074.74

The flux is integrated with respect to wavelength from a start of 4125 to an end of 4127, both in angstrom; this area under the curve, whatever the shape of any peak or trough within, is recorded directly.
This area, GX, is 1.6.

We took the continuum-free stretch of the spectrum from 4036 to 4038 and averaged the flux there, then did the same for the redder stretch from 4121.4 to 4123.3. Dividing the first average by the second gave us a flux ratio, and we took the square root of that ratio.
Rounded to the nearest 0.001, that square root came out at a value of 0.983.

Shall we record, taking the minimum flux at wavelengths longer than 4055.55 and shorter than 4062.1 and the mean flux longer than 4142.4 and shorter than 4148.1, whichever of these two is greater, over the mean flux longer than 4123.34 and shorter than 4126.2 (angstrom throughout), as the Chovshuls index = 0.97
